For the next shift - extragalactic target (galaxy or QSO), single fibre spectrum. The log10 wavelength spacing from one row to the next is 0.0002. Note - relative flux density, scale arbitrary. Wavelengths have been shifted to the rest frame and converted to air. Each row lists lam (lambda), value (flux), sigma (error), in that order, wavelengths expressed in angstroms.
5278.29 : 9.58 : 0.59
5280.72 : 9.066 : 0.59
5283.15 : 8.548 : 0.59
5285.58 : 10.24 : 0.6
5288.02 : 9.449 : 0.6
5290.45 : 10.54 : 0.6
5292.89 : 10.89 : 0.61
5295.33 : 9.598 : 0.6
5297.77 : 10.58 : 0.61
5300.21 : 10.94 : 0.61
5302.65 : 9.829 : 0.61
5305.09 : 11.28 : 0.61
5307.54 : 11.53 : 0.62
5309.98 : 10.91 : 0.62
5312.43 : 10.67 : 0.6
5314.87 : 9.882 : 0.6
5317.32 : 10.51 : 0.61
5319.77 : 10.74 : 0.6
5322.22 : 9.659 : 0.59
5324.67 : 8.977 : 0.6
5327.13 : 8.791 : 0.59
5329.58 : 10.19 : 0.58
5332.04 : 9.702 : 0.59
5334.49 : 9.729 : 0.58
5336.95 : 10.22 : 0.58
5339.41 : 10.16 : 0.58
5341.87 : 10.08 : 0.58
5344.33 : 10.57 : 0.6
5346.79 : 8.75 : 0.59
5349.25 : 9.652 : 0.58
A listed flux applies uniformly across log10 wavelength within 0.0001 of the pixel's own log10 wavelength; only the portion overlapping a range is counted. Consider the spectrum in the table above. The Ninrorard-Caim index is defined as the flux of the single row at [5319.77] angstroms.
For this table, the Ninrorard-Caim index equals 10.74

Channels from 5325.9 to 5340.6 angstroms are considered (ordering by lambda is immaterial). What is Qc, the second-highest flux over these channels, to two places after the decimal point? 10.19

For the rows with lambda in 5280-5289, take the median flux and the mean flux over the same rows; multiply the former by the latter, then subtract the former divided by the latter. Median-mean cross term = 85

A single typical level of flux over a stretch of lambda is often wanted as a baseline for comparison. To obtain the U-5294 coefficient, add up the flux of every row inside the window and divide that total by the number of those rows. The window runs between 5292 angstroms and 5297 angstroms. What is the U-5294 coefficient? 10.2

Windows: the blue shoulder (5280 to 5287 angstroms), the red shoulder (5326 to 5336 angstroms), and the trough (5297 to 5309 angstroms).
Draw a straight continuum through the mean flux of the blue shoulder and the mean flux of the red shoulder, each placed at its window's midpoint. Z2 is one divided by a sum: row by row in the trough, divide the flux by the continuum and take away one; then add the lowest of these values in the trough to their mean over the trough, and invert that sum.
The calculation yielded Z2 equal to 5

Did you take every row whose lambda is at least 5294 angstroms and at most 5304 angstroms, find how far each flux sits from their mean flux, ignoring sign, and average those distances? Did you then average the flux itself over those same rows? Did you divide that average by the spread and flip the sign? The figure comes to -20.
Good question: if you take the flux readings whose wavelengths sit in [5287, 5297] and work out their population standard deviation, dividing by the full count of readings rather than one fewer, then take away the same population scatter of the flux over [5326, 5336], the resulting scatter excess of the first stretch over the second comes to 0.10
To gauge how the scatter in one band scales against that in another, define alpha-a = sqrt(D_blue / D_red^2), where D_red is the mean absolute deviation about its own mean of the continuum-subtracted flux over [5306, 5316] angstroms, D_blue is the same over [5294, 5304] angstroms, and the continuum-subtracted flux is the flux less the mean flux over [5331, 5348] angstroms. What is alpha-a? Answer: 1.5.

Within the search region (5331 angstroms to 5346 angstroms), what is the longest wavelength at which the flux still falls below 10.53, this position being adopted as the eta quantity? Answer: 5341.87 angstroms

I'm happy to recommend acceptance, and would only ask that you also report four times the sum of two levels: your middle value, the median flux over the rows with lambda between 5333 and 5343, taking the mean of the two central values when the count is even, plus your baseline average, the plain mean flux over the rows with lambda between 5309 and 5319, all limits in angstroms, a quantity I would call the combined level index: 82.5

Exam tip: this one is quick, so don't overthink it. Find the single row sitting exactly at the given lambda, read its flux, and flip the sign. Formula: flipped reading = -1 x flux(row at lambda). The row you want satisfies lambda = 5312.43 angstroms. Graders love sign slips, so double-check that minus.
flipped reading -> -10.7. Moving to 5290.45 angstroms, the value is -10.5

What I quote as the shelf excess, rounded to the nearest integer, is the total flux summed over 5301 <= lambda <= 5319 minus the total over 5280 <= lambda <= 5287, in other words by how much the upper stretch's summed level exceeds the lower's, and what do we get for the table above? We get 47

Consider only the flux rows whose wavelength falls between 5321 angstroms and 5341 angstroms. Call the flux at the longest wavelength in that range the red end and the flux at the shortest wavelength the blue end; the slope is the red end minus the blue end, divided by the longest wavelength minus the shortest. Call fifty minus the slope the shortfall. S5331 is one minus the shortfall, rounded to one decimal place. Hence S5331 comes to -49.0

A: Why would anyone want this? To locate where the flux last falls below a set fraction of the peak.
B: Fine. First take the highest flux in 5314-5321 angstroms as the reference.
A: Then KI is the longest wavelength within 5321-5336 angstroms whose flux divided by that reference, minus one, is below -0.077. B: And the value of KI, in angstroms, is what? 5334.49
